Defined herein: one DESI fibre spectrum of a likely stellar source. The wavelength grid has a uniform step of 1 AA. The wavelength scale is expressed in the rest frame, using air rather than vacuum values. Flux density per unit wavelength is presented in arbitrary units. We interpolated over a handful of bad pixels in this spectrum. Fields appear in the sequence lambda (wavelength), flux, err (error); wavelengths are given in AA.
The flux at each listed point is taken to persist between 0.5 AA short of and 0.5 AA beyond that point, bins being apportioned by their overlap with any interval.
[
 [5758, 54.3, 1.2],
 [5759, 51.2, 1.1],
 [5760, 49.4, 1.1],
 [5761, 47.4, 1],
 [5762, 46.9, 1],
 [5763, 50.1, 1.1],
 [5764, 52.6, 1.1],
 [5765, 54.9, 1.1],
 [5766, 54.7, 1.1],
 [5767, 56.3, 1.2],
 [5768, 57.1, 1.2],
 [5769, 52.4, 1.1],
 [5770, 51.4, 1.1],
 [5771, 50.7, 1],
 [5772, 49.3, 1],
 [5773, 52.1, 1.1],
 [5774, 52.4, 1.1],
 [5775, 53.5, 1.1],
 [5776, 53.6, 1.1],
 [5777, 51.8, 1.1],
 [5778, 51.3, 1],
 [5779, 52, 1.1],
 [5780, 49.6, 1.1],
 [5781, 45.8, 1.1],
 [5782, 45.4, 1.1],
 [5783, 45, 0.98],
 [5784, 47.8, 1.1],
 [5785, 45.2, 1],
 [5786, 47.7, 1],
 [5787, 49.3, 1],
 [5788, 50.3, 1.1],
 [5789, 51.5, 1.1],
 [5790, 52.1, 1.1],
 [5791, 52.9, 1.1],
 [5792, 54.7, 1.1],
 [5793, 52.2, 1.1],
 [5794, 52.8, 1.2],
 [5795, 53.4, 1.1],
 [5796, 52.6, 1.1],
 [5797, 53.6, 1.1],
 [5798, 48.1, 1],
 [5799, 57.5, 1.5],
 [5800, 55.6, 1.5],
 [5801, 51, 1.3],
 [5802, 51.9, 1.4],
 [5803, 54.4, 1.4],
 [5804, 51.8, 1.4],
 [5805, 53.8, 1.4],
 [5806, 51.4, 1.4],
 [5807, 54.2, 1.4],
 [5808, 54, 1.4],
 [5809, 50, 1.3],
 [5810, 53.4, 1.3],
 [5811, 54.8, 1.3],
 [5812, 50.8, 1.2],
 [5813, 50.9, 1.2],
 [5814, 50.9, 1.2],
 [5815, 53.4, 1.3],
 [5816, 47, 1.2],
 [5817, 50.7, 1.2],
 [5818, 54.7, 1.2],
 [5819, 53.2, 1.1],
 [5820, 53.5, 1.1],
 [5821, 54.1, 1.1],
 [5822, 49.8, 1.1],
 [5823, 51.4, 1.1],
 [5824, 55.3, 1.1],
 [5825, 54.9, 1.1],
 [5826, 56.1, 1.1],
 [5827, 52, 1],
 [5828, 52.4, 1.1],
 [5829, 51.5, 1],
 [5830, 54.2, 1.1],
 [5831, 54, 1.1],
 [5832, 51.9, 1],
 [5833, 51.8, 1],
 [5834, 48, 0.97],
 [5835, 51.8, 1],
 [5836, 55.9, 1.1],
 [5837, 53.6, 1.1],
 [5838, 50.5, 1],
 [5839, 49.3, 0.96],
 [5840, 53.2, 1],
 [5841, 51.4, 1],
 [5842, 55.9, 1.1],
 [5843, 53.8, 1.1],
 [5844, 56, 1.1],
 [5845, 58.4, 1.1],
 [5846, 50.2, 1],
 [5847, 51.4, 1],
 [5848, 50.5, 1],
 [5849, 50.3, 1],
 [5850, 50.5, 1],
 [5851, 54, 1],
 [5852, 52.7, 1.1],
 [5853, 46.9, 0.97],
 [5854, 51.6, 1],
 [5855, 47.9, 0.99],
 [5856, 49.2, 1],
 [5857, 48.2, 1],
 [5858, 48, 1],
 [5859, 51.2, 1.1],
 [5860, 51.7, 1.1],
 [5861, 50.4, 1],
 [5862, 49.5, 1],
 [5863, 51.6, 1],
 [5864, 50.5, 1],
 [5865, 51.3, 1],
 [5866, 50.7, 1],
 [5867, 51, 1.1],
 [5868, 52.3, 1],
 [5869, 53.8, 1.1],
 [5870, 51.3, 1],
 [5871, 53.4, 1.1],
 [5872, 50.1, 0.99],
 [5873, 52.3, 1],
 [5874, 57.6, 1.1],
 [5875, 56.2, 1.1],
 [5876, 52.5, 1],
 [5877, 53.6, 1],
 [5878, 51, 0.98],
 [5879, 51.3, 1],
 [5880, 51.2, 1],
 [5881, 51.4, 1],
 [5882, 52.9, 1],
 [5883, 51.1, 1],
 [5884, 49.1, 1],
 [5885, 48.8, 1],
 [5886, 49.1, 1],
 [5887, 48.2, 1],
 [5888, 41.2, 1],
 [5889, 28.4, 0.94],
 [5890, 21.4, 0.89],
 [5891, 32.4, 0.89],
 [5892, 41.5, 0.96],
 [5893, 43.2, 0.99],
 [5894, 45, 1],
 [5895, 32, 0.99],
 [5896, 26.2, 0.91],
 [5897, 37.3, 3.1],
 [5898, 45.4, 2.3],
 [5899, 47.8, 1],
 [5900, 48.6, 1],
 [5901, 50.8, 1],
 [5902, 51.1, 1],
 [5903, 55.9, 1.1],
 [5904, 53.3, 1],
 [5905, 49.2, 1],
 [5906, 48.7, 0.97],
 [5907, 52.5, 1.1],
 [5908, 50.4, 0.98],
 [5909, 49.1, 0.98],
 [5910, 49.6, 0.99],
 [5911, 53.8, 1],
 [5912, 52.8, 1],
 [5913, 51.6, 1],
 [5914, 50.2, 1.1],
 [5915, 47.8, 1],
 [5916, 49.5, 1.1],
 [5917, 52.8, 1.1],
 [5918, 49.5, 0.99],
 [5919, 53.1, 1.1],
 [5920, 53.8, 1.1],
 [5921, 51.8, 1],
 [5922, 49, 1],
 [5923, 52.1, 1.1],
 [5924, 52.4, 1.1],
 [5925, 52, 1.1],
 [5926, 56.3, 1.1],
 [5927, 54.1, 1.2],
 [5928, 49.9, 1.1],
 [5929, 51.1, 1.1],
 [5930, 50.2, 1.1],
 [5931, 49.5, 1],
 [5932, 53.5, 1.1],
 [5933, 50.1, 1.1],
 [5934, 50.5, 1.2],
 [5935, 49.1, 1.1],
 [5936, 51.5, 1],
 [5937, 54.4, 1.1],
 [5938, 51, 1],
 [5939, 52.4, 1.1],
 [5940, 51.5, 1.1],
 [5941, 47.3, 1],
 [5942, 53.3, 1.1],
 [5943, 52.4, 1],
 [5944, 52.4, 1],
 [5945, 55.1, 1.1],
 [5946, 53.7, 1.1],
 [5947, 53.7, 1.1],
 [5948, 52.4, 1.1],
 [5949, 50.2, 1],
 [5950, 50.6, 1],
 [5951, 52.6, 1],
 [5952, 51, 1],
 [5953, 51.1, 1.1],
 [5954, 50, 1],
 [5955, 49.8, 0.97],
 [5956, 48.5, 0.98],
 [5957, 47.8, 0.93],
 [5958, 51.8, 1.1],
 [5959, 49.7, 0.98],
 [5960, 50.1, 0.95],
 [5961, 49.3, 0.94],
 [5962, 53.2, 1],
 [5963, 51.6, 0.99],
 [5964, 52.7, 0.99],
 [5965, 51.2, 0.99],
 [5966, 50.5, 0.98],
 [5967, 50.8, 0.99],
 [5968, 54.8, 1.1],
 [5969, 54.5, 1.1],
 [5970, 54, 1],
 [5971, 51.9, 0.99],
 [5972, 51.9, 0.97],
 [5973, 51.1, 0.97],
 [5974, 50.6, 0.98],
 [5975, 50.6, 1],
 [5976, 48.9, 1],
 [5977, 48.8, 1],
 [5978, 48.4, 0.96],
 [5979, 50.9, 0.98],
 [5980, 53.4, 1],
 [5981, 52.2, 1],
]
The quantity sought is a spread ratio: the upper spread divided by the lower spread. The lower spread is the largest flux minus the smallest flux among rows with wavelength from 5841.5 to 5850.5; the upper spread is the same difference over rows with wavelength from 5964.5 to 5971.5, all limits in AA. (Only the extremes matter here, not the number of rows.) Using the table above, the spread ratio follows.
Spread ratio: 1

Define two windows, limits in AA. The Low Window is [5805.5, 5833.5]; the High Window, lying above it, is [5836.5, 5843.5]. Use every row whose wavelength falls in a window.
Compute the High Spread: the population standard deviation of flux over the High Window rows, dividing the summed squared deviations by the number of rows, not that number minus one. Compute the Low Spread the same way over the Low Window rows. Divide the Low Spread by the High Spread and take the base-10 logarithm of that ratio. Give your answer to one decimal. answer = 0.0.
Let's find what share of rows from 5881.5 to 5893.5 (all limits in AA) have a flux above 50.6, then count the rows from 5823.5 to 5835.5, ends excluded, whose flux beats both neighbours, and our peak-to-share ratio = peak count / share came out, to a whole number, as 18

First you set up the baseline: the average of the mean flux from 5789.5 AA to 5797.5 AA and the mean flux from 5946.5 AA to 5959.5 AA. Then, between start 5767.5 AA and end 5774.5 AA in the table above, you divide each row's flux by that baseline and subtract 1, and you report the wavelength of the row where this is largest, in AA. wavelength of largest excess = 5768 AA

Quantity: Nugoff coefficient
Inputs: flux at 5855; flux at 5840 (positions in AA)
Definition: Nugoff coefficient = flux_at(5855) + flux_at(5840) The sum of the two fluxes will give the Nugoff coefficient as 101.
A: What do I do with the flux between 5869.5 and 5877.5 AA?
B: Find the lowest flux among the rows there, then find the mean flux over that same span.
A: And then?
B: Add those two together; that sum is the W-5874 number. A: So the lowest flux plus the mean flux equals 103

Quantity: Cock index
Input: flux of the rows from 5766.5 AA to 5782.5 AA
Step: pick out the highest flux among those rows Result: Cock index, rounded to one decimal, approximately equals 57.1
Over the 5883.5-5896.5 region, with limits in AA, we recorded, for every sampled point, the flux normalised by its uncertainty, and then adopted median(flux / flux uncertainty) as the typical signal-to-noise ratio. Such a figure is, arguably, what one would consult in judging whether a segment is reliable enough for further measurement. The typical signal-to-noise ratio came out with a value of 43.2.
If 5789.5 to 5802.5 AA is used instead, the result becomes 47.5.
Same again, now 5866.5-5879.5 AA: 51.3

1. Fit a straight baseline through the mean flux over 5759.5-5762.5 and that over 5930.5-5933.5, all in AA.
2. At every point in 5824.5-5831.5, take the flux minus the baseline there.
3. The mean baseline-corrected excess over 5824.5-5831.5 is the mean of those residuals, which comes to 4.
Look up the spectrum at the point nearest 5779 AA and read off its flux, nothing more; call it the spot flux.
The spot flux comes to 52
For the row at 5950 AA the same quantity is 50.6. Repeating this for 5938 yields 51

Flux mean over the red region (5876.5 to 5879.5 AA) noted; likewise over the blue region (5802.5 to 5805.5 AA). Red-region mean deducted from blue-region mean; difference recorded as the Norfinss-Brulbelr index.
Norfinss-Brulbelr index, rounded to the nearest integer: 1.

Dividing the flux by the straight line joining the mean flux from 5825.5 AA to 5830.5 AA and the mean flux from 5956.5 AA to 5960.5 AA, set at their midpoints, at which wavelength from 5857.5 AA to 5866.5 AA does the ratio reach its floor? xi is 5858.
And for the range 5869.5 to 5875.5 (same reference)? 5872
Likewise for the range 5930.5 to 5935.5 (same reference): 5935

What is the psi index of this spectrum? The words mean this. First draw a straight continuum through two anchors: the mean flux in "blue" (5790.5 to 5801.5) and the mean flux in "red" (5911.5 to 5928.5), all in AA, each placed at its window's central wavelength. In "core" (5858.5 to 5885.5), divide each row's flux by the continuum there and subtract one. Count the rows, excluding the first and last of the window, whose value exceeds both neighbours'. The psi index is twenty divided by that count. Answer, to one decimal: 2.2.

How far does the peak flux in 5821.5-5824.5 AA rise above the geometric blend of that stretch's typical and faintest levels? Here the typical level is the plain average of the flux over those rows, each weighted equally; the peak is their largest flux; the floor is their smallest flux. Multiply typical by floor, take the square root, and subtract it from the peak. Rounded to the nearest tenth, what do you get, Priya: 4.3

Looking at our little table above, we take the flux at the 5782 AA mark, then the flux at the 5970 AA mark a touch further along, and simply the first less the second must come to -9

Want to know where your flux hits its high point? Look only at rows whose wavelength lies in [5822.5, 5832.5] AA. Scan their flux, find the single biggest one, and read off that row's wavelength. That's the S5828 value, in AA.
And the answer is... 5826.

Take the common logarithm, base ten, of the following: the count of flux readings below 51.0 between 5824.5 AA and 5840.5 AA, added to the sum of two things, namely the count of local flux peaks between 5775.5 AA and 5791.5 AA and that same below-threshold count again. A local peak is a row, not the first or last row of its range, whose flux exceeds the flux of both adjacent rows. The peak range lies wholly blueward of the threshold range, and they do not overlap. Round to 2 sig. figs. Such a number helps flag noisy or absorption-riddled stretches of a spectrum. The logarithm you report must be 0.90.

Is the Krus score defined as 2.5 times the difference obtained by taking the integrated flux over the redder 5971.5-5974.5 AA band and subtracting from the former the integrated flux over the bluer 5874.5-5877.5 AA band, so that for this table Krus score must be -22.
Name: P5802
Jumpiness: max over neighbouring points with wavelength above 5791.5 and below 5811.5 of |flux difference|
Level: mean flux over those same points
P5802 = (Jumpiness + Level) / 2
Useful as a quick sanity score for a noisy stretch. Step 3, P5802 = 31.2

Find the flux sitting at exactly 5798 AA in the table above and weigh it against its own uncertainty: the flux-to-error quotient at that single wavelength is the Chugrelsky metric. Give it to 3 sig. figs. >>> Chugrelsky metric 48.1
